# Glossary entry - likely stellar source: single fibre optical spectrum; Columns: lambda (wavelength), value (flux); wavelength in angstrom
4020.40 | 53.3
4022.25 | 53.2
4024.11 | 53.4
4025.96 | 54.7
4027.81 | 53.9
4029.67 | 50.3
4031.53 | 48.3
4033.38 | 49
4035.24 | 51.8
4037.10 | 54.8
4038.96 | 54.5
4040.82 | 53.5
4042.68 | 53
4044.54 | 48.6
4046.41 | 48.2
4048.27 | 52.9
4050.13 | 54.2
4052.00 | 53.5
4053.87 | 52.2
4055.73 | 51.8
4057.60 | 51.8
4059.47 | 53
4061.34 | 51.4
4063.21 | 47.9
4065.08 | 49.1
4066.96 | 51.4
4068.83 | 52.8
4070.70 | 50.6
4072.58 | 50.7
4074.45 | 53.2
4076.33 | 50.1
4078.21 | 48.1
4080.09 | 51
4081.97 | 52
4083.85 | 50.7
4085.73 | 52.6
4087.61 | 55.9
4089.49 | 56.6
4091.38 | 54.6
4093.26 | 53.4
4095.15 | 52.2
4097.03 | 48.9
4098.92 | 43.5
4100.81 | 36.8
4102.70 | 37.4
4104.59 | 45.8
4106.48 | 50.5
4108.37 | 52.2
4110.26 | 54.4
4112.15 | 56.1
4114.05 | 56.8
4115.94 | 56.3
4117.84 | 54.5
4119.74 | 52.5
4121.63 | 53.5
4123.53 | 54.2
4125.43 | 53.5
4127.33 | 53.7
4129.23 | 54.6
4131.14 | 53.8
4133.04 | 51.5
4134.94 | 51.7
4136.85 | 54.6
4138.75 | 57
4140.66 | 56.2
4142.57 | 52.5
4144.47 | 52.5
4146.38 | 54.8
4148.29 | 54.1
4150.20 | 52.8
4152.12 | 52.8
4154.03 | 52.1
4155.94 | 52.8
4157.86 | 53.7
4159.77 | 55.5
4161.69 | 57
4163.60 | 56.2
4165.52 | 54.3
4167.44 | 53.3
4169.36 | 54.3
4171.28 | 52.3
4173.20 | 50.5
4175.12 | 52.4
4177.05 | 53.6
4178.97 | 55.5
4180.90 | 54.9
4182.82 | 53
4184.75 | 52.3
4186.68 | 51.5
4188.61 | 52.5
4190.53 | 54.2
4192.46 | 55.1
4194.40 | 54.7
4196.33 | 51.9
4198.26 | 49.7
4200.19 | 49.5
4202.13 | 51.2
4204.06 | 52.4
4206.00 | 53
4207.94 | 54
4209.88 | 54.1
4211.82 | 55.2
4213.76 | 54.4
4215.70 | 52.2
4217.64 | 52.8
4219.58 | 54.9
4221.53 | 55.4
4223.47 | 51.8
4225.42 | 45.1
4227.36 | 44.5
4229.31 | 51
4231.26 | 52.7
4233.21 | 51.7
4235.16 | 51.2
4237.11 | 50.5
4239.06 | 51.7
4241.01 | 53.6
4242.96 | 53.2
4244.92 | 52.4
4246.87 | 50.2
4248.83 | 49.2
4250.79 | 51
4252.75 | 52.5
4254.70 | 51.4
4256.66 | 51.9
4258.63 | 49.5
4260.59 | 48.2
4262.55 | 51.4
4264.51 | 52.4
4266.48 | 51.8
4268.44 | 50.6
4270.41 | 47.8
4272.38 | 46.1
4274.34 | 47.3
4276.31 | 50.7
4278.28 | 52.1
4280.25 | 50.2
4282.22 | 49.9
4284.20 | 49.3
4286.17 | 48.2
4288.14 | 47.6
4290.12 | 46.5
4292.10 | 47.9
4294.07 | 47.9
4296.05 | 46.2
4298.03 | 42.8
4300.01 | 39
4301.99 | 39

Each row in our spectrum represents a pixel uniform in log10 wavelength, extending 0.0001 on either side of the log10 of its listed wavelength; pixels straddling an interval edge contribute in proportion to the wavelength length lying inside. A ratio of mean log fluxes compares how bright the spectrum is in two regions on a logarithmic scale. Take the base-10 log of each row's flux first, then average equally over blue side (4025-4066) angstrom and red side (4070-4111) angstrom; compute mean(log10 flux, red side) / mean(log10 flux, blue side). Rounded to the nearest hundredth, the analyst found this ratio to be 0.99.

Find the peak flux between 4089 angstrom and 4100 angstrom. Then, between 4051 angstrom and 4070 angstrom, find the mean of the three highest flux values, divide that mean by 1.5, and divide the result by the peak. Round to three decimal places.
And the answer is 0.625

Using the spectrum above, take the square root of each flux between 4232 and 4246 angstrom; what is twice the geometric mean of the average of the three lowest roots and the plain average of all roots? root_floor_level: 14.4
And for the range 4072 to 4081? 14.2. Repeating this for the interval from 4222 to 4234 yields 13.9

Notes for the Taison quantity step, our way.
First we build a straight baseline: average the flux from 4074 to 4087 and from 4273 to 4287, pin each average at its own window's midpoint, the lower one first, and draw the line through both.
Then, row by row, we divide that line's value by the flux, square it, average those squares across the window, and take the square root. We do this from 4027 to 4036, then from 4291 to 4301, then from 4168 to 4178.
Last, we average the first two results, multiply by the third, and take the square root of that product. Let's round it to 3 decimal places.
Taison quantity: 1.012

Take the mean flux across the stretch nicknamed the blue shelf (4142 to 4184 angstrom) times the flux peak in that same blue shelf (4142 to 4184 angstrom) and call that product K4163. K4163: 3060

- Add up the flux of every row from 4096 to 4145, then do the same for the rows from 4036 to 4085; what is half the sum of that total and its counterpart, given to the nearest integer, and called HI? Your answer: 1343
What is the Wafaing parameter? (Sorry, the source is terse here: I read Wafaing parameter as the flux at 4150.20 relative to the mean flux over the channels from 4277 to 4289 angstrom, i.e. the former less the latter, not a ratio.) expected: 3.2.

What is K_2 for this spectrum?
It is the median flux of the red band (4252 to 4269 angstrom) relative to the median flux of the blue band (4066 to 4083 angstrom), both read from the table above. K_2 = 1.01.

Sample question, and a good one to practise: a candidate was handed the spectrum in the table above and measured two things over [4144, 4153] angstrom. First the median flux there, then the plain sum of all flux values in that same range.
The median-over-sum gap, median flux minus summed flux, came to -214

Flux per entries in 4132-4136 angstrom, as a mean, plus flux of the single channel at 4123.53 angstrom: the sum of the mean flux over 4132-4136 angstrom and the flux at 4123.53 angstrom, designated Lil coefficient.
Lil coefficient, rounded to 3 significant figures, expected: 106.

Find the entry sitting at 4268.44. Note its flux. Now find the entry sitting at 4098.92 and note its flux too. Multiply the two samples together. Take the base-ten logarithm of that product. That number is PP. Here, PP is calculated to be 3.34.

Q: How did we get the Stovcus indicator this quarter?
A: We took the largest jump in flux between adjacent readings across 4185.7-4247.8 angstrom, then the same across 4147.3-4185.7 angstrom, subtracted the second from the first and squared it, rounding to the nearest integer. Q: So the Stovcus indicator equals 22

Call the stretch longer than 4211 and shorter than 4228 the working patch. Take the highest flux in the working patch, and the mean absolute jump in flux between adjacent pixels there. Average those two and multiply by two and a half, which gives 71.9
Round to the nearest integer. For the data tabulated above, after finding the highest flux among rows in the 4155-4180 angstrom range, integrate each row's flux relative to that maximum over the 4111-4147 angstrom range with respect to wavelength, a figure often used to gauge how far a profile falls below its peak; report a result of -100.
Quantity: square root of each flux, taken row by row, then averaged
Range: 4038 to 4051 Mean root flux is 7.22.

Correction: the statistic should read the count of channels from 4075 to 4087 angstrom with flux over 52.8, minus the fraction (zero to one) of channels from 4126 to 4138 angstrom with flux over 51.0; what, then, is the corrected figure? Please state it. -1.0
